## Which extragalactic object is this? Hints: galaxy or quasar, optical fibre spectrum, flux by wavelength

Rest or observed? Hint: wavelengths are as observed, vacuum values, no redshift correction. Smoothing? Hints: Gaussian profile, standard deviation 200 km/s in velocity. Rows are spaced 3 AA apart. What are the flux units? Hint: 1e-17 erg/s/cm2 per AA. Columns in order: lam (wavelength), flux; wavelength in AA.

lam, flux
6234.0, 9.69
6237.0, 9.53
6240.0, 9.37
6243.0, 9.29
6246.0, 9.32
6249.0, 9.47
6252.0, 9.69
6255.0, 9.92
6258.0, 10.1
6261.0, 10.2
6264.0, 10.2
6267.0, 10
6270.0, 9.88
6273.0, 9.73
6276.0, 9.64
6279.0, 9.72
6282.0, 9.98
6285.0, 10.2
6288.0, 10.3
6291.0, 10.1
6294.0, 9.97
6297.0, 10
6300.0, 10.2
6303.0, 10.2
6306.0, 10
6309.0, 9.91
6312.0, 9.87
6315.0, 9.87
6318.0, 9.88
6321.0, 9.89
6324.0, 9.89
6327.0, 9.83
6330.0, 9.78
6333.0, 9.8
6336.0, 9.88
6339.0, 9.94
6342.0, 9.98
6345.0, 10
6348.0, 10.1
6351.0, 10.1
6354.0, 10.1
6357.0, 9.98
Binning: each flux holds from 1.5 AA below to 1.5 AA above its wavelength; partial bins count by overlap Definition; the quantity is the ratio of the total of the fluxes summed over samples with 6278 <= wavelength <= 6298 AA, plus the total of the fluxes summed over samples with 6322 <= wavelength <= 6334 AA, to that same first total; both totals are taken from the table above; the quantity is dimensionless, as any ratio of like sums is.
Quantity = 1.6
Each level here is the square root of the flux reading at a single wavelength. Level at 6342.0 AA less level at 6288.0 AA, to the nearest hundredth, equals -0.05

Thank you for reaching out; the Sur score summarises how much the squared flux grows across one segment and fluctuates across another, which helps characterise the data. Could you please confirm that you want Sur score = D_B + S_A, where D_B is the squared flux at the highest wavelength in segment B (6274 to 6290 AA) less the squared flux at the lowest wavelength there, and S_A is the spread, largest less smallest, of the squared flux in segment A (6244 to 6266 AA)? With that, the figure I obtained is 30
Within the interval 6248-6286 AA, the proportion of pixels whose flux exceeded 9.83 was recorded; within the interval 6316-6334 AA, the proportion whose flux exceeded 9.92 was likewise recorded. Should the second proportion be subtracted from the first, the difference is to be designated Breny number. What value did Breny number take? 0.62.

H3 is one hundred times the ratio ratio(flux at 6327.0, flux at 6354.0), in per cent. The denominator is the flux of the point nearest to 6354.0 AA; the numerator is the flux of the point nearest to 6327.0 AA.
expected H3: 97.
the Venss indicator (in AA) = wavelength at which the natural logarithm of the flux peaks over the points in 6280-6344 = 6288.0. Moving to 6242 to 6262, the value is 6261.0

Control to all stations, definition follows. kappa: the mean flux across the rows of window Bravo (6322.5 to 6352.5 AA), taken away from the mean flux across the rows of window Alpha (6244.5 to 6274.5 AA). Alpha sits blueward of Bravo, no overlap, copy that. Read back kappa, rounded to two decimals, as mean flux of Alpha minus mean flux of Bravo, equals -0.08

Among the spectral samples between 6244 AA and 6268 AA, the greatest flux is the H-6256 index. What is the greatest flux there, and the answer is 10.2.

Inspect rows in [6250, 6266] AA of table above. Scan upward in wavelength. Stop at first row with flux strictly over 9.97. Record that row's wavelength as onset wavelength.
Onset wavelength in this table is 6258.0 AA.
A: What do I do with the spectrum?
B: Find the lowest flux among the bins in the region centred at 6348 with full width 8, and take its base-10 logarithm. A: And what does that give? 1.000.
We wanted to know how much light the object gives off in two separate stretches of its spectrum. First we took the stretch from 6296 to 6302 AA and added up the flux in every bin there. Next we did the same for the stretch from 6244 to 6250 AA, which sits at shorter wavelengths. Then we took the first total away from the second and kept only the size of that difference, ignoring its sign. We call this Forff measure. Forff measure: 1.4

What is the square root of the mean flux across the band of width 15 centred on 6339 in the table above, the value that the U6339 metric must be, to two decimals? 3.15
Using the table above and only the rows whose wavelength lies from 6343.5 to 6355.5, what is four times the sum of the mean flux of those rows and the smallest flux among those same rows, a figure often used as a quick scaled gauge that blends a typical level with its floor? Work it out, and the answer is 80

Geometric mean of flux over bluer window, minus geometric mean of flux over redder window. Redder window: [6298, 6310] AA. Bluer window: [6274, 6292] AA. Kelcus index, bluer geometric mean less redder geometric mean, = -0.09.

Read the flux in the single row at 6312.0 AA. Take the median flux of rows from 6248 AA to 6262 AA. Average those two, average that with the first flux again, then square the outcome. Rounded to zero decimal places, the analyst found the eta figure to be 98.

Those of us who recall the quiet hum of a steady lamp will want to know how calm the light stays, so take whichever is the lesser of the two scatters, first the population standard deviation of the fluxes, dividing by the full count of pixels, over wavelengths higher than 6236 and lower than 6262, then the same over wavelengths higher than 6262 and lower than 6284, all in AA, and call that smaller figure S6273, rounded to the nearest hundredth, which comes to 0.18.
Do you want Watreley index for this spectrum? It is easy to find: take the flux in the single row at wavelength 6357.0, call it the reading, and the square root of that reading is 3.16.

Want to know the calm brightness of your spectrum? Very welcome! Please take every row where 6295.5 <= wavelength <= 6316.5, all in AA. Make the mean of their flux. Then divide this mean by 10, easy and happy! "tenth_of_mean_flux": 1.00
